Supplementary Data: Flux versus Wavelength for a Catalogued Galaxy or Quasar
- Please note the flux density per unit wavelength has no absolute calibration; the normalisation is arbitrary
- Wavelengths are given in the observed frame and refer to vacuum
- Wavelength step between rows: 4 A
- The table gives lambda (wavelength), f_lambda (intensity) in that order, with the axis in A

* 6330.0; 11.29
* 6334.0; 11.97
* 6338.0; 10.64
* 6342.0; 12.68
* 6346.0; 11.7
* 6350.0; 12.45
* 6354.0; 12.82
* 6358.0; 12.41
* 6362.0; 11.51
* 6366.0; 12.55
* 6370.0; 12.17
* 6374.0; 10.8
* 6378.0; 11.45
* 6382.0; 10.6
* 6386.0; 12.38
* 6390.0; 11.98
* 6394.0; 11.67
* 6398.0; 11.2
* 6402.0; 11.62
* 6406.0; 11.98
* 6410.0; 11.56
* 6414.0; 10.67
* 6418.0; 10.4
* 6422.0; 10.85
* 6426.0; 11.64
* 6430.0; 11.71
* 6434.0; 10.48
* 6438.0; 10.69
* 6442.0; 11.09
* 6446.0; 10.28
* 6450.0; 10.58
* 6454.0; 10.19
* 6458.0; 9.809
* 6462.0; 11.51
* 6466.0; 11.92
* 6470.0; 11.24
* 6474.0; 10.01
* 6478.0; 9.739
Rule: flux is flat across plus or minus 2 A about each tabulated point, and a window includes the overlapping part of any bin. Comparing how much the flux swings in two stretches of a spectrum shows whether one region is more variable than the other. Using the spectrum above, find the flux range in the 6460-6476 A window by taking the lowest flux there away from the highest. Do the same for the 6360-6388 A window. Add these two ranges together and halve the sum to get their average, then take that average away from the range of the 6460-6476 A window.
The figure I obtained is -0.02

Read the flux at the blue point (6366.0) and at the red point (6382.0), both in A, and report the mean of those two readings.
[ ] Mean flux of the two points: 11.6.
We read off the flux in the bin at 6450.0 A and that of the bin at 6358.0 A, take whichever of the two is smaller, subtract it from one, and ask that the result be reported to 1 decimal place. -9.6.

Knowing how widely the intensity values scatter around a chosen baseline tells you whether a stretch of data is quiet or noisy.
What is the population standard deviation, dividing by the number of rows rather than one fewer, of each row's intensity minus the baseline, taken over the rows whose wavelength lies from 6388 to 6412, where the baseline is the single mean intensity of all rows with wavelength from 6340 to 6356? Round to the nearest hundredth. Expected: 0.27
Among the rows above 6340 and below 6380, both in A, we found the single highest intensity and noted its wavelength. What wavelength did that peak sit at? 6354.0 A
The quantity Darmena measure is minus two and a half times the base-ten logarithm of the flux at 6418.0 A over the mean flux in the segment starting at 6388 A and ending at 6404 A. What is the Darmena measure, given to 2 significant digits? 0.12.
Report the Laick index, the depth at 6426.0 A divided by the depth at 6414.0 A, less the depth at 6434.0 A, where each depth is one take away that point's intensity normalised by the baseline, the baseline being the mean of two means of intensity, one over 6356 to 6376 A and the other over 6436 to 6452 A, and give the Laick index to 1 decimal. -0.7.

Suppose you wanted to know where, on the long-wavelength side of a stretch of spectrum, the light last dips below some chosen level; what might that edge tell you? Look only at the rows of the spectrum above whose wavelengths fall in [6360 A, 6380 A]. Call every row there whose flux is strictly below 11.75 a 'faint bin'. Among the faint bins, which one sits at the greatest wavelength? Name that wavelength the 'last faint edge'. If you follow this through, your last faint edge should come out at 6378.0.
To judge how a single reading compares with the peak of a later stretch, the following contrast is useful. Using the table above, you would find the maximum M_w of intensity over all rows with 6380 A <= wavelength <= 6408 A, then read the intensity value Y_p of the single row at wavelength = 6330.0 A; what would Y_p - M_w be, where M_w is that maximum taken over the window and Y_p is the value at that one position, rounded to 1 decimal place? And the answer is -1.1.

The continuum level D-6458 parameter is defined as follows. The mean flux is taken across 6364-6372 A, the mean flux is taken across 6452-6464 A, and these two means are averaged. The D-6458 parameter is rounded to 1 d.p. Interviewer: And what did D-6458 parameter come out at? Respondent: 11.4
